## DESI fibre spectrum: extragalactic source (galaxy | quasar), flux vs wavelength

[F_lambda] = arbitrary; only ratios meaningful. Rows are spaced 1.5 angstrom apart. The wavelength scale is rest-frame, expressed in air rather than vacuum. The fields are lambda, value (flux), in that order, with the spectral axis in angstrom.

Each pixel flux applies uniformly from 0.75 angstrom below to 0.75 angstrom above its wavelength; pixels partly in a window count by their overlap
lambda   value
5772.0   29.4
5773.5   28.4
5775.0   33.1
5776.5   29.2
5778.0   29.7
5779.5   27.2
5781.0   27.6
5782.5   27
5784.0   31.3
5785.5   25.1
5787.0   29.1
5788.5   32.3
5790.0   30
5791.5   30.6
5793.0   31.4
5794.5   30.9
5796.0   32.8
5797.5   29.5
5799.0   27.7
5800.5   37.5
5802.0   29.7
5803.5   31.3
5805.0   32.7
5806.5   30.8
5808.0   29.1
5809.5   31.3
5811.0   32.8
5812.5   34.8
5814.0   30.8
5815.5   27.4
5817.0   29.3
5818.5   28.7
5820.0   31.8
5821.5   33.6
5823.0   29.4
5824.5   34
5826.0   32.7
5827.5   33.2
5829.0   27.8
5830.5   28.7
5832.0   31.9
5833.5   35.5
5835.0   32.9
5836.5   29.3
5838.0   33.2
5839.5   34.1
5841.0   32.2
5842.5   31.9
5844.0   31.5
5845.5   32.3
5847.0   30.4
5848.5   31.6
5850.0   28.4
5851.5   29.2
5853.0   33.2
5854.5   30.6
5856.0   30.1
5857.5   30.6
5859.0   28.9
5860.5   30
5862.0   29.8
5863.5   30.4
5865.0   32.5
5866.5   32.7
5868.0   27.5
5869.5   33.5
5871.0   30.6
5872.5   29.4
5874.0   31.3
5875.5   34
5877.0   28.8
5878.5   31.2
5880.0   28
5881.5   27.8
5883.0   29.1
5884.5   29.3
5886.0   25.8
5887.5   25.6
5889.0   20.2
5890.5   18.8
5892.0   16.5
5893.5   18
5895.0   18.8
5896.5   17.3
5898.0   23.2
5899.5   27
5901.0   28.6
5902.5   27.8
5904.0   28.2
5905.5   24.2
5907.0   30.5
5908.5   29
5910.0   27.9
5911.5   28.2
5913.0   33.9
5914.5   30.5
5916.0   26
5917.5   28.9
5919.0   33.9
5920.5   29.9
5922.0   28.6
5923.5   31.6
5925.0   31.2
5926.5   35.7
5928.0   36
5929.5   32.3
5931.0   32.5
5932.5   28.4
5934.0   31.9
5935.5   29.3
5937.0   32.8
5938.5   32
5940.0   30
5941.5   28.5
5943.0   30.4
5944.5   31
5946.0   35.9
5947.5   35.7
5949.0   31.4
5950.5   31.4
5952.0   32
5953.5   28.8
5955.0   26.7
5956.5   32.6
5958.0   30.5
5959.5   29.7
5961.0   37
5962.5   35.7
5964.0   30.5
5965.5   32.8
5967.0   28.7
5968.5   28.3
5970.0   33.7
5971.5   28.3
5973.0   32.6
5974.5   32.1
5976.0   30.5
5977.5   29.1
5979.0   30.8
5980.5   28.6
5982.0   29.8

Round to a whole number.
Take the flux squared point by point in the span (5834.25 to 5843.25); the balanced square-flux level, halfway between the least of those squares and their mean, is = 951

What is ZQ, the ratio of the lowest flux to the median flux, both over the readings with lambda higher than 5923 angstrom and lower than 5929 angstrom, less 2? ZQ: -1.07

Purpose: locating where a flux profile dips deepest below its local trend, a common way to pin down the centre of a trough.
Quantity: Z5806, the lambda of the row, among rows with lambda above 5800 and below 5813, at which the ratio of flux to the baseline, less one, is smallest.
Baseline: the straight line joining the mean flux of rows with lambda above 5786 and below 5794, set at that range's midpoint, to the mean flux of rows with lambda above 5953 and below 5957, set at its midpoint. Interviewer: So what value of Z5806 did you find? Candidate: 5808.0 angstrom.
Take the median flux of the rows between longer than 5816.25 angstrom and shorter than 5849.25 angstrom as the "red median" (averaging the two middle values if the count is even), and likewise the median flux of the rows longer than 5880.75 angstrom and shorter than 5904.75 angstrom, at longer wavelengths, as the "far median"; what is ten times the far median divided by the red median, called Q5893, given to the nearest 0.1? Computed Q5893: 8.1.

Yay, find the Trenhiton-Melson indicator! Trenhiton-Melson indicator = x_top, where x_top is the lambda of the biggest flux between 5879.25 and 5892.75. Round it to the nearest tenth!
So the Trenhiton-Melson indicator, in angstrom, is 5884.5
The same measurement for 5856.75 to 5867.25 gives 5866.5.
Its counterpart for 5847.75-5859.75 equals 5853.0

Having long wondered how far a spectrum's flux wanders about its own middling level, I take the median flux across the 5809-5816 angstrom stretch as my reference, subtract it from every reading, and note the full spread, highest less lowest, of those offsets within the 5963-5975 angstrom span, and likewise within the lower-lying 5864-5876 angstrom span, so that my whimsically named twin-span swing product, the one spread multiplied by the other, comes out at 35.1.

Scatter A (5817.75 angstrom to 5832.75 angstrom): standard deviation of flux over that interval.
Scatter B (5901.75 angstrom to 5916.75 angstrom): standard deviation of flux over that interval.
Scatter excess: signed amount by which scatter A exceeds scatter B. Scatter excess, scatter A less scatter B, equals -0.3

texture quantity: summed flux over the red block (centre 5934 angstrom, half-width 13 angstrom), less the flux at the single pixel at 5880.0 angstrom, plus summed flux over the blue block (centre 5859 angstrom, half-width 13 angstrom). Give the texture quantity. 1030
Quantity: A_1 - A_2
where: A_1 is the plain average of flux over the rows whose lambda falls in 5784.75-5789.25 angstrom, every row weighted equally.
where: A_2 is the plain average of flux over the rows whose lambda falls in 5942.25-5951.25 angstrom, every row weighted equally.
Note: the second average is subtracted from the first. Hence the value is -3.8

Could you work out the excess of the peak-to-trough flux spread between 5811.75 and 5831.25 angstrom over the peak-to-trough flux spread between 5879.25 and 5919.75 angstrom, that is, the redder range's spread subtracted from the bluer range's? -10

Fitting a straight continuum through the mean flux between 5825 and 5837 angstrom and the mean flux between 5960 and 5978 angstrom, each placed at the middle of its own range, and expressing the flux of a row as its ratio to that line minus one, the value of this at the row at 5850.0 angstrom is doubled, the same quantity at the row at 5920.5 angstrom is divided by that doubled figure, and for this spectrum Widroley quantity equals 0.27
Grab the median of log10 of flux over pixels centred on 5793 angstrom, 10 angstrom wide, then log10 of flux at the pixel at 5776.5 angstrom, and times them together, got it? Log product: 2.18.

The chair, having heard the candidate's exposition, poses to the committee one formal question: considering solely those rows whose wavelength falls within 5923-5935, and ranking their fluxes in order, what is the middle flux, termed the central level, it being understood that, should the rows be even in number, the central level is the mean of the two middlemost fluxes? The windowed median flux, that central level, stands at 32.1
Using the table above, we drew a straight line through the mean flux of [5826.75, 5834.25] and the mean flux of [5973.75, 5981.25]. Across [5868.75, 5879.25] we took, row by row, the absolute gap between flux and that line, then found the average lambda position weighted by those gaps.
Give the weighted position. 5873.7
